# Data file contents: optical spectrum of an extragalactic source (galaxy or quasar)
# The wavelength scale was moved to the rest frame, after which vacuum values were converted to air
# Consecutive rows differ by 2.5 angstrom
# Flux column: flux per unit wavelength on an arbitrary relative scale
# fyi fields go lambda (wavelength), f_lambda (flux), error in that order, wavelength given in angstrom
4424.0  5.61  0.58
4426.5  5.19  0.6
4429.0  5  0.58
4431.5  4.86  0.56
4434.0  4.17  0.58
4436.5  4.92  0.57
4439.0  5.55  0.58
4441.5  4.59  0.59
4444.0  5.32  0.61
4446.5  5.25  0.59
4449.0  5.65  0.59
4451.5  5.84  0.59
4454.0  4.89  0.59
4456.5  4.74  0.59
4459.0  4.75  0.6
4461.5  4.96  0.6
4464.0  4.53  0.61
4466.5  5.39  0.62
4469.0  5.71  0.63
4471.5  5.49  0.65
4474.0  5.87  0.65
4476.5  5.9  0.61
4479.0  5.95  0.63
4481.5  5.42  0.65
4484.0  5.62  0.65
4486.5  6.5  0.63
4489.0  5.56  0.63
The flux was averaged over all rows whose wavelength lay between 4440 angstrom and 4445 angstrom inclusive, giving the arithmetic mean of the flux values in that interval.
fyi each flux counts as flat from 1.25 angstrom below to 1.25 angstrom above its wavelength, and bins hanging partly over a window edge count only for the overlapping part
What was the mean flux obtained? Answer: 5.0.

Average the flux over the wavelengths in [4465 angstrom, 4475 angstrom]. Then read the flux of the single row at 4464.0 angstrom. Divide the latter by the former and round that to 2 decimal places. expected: 0.81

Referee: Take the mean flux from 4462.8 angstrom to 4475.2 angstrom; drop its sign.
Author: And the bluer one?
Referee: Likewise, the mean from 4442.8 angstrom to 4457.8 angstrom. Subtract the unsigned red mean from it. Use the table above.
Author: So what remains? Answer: -0.12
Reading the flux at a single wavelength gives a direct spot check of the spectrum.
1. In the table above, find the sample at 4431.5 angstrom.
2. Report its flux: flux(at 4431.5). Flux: 4.86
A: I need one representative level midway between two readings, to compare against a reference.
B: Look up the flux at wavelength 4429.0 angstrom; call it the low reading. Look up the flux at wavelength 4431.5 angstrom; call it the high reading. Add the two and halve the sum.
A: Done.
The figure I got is 4.93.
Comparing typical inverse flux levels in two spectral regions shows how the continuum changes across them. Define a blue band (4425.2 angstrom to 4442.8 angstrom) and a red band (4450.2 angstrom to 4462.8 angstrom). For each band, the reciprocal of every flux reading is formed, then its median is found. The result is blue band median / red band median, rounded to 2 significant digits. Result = 0.99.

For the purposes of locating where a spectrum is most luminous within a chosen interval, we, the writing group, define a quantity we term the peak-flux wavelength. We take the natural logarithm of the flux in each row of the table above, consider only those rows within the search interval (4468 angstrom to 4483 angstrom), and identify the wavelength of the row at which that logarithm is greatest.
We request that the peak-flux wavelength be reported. 4479.0 angstrom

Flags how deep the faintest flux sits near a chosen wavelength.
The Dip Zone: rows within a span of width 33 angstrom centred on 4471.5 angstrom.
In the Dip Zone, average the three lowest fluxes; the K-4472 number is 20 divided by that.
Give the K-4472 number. 4.28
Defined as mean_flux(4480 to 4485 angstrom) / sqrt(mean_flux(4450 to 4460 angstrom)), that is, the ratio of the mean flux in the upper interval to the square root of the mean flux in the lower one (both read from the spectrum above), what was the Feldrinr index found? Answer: 2.46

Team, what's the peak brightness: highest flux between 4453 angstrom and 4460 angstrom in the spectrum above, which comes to 4.89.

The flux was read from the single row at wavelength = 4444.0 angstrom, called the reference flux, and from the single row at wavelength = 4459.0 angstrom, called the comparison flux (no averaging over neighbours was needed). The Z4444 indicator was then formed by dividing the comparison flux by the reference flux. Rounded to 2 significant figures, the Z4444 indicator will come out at 0.89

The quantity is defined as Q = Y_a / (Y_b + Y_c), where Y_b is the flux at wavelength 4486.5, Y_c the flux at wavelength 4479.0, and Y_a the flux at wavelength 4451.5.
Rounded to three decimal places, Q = 0.469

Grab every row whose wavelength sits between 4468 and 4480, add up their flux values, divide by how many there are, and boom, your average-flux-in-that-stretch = 5.8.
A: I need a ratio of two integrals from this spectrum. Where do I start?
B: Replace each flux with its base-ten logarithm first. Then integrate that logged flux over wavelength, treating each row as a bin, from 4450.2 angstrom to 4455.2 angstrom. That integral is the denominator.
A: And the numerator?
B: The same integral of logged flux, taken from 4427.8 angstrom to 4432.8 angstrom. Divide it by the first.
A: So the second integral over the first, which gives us 0.95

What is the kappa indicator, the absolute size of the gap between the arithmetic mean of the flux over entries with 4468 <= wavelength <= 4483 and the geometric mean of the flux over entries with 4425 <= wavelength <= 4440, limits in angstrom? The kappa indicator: 0.79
